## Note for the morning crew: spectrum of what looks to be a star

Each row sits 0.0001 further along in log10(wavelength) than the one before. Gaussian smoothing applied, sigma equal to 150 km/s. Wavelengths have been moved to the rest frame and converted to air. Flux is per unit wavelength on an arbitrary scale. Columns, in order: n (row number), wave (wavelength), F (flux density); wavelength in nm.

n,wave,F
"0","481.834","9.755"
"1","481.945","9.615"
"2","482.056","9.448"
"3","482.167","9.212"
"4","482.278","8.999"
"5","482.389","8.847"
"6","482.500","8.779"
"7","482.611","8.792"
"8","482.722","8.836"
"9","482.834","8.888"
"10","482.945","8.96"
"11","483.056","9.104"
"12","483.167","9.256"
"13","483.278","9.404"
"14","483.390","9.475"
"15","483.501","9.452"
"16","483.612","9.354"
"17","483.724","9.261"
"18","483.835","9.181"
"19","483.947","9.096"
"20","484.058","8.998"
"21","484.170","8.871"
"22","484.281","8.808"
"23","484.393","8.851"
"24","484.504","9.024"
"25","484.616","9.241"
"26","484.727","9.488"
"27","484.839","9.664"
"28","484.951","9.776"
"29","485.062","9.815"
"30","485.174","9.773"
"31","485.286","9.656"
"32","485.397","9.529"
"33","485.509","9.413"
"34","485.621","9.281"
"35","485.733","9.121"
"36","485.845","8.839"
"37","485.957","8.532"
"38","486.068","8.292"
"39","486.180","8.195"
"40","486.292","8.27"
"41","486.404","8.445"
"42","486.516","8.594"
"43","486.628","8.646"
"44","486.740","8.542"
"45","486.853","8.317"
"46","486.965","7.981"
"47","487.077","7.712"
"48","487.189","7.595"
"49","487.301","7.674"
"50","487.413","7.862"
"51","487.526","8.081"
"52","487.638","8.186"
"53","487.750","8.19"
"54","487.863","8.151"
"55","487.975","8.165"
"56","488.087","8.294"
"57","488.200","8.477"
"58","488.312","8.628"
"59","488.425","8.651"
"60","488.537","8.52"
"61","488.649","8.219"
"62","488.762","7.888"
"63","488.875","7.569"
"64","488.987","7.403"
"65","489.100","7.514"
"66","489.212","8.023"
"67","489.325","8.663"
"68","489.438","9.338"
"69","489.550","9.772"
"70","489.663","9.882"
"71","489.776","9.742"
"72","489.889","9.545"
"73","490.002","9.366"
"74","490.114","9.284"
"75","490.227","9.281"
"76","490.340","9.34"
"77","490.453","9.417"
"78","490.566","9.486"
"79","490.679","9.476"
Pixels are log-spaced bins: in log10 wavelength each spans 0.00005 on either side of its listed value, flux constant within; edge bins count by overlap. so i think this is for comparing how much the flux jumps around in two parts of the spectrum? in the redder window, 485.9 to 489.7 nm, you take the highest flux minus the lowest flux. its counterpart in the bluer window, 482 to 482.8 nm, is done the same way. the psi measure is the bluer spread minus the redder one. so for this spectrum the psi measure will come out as -1.8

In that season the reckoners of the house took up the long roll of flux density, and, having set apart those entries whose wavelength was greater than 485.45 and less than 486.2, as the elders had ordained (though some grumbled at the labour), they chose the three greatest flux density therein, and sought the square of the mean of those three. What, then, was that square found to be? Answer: 86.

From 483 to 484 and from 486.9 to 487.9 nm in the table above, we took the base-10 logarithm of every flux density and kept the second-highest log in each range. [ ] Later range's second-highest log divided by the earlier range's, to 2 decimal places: 0.94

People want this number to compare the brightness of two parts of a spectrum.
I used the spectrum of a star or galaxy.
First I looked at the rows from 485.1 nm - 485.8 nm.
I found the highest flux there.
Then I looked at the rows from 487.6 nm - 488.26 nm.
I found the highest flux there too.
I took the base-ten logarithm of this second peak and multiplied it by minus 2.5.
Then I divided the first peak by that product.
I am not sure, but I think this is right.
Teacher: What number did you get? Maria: -4.21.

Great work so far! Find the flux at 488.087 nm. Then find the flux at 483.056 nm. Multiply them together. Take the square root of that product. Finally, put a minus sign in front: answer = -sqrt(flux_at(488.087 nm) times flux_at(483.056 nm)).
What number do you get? -8.69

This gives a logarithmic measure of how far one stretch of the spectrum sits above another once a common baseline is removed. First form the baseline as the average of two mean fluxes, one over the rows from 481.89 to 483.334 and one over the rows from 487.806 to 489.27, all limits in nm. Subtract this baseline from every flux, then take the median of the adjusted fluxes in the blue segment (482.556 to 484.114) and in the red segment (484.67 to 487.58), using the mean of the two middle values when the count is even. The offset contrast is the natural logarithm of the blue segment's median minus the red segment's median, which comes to -0.6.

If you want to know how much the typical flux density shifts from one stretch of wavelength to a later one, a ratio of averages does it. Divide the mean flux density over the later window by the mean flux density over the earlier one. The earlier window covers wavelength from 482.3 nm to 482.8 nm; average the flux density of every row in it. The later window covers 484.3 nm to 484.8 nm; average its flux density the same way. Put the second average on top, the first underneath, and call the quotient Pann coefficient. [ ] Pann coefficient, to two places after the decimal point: 1.04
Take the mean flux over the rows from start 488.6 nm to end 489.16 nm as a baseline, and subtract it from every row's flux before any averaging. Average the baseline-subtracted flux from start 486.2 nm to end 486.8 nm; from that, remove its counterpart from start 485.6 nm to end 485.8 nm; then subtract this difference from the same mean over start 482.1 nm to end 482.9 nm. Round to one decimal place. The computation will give 1.9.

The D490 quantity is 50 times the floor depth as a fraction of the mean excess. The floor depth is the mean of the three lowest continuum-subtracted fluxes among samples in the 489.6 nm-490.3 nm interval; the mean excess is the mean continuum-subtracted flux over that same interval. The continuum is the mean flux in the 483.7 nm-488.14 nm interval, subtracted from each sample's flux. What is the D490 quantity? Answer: 37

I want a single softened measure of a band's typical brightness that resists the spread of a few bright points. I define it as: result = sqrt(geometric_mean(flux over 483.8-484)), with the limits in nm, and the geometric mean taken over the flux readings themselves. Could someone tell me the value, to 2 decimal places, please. 3.02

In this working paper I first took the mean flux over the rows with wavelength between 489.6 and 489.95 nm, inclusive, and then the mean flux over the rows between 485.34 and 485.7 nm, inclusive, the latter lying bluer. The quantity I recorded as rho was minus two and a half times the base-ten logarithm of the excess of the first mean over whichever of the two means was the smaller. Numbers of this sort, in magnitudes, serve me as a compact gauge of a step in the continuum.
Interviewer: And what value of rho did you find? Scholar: 1.3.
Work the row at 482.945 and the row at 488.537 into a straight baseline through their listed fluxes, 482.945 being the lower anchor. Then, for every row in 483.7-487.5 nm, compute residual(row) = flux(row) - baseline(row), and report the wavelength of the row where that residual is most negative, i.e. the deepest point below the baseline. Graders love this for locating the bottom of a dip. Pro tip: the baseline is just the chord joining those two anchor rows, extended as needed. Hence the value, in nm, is 487.189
